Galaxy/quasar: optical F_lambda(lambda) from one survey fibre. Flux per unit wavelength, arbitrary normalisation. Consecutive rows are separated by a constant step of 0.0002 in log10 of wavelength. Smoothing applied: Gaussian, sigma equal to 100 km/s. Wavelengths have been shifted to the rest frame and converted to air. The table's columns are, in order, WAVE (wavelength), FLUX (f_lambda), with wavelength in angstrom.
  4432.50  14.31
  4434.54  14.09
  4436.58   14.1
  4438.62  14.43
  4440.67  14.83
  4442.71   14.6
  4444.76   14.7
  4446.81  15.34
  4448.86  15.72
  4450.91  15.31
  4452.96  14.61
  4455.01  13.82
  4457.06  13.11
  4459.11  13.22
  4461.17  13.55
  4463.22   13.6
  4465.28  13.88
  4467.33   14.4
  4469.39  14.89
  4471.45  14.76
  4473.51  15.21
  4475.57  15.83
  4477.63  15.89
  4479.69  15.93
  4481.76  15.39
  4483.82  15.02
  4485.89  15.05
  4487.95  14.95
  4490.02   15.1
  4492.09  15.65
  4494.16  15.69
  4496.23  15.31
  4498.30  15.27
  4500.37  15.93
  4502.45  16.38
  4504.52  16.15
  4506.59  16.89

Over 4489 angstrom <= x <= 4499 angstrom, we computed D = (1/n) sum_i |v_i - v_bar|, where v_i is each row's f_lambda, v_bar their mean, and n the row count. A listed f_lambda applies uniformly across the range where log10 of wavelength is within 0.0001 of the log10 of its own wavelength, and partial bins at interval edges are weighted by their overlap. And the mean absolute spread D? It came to 0.21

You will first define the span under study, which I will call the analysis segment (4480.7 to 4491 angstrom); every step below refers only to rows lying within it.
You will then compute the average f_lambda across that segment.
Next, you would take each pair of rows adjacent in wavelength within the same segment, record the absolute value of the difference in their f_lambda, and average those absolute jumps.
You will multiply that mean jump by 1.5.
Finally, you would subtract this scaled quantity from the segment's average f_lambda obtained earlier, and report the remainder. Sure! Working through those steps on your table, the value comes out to 14.9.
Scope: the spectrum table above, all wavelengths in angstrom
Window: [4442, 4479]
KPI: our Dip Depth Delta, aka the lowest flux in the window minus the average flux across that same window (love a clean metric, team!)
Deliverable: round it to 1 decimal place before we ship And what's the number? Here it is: -1.5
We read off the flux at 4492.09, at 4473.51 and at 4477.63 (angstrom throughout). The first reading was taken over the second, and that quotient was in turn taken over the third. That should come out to 0.065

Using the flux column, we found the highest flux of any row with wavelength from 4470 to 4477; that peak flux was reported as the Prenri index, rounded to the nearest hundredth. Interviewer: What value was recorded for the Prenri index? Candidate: 15.83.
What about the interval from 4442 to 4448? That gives 15.34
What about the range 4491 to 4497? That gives 15.69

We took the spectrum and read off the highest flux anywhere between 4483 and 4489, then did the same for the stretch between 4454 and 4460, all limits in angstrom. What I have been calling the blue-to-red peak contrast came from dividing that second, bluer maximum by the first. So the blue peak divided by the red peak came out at 0.92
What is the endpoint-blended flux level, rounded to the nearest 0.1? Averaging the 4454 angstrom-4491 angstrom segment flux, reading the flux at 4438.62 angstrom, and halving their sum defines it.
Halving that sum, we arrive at 14.5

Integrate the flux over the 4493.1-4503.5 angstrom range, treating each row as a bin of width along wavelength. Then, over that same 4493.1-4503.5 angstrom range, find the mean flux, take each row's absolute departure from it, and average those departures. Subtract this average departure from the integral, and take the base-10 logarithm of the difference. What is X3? 2.21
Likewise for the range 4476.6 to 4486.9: 2.20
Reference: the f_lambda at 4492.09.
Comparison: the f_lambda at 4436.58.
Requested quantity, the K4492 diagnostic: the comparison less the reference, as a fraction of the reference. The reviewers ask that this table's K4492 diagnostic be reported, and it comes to -0.10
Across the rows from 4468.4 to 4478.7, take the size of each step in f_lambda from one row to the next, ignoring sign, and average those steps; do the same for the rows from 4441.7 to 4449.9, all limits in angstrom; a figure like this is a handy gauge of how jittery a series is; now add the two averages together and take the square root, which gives 0.83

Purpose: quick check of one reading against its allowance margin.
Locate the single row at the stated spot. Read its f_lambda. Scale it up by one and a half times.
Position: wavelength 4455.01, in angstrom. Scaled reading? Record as 20.7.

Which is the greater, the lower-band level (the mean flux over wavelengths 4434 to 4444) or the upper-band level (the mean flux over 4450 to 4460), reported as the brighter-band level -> 14.4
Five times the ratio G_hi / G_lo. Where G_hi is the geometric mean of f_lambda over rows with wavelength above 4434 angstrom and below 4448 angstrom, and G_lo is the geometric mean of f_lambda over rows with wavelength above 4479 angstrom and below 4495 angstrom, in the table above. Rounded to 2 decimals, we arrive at 4.75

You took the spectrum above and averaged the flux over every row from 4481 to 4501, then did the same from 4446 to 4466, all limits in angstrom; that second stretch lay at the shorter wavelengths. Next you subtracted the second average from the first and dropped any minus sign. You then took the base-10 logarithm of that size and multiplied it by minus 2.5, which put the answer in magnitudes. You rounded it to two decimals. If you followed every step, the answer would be -0.12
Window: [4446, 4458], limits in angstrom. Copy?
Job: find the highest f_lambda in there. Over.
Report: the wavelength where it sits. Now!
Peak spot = 4448.86 angstrom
